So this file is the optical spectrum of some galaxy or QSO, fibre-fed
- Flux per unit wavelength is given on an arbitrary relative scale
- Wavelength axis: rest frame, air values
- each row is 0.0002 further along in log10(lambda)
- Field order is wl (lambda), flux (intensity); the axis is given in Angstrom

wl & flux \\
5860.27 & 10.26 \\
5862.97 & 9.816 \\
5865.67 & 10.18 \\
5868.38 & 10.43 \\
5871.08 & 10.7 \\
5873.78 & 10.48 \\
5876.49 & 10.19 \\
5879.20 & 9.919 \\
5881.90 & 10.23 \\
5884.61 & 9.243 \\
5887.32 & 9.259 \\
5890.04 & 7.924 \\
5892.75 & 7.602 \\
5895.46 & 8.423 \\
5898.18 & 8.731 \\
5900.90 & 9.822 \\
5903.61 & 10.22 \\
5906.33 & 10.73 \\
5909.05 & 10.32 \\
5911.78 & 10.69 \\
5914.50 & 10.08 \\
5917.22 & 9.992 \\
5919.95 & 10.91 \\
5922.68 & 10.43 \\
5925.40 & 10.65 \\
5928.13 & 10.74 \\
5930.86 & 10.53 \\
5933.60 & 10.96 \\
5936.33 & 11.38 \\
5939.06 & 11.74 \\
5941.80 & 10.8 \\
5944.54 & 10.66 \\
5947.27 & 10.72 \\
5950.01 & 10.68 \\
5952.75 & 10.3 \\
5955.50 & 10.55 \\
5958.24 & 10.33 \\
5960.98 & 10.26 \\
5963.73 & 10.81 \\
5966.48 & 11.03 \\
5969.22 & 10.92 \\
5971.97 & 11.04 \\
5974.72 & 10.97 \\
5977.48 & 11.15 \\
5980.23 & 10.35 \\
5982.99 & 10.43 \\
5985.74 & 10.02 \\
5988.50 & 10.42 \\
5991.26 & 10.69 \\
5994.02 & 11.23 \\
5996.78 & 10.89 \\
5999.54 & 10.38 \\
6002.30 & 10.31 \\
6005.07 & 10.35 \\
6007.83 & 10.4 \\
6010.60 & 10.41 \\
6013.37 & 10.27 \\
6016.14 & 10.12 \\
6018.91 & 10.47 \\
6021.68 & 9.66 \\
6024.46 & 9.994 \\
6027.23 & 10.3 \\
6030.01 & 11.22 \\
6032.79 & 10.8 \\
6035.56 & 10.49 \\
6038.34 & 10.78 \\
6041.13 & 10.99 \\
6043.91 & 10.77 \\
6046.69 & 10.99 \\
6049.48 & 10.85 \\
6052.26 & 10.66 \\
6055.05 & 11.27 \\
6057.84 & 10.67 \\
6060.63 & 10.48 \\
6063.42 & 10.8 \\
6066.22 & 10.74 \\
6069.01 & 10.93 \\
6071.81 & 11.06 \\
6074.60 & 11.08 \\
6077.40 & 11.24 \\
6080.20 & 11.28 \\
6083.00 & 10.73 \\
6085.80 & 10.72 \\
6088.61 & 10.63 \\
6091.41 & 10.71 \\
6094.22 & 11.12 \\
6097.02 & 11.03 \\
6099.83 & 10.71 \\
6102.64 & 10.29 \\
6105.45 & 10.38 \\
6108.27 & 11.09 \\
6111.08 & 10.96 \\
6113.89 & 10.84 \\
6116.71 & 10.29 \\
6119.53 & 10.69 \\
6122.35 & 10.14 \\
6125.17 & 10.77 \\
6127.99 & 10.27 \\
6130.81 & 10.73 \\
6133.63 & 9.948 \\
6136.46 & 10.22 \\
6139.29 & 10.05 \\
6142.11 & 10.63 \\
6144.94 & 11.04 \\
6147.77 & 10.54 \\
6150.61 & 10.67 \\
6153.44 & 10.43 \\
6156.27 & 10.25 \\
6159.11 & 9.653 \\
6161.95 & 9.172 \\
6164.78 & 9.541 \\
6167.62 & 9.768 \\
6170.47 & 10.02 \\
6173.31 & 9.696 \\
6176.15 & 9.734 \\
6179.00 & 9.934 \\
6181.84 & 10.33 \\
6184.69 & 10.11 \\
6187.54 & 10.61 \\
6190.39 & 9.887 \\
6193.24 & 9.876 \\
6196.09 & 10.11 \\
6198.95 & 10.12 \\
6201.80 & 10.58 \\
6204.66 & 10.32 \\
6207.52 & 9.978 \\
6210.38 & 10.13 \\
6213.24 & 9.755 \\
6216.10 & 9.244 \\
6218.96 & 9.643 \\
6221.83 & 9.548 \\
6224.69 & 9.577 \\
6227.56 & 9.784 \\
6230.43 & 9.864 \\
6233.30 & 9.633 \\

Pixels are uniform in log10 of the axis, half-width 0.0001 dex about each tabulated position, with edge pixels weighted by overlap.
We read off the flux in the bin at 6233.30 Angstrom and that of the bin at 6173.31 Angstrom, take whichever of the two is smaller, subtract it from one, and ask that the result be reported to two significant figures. -8.6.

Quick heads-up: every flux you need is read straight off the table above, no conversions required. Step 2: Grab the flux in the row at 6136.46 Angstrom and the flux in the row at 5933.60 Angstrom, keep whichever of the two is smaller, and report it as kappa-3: 10.2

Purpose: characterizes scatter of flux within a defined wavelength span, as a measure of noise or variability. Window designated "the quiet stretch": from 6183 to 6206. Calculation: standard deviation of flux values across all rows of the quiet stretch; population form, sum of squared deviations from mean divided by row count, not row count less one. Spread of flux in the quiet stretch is 0.26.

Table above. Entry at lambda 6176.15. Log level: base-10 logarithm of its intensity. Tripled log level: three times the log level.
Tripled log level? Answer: 2.96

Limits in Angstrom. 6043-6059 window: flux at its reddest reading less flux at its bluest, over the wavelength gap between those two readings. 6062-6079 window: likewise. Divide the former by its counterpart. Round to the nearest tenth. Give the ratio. -0.2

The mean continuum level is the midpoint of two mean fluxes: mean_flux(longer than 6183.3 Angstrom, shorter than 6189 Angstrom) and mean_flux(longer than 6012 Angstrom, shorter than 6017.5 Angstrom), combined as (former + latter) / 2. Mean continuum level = 10.3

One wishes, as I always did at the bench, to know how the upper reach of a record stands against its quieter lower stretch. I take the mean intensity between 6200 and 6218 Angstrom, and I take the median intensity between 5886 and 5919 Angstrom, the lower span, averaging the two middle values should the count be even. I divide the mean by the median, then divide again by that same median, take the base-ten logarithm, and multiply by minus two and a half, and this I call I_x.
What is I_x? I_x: 2.48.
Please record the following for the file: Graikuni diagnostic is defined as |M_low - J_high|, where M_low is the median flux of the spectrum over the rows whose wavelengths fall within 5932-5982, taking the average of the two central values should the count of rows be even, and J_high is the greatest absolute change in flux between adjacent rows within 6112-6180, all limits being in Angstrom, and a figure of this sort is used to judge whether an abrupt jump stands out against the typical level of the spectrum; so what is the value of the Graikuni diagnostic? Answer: 10.0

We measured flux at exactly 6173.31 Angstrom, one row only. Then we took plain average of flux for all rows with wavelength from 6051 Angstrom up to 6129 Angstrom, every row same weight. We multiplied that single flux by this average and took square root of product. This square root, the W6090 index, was 10.2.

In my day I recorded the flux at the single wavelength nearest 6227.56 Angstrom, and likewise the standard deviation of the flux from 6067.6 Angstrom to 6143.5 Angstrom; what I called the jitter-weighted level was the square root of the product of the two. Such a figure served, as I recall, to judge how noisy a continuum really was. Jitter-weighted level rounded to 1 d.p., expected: 1.9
